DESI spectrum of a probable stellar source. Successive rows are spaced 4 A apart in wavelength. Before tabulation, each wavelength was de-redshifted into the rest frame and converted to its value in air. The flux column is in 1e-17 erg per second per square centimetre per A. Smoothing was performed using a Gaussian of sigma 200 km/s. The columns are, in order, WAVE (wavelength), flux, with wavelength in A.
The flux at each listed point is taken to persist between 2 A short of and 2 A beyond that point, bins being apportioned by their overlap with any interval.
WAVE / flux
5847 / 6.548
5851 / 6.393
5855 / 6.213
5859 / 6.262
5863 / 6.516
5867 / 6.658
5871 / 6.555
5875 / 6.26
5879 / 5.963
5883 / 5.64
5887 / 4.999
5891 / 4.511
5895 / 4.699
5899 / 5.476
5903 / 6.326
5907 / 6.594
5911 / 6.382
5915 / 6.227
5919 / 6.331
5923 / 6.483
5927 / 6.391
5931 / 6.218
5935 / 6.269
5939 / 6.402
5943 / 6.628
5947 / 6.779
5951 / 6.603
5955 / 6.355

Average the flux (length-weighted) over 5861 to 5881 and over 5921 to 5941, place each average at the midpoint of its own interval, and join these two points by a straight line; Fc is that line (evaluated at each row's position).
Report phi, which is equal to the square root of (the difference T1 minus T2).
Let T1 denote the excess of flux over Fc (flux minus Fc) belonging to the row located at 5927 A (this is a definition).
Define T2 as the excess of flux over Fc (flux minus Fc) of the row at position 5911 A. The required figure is 0.1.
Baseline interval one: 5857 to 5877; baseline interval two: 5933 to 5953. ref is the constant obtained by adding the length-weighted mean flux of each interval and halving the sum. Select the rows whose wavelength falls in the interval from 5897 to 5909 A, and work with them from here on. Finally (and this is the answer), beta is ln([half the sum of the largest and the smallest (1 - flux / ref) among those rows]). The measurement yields -2.7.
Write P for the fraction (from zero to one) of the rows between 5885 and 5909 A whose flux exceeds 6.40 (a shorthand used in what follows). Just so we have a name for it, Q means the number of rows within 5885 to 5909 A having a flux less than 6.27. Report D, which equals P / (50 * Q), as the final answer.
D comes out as 0.0008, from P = 0.17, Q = 4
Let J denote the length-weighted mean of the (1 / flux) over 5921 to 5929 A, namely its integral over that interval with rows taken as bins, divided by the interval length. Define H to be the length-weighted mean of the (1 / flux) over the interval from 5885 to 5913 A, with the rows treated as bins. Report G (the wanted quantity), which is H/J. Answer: 1.18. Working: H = 0.183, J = 0.155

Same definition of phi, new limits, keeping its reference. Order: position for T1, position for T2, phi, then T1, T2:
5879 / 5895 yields 1.1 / -0.42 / -1.7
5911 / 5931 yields 0.4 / 0.02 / -0.1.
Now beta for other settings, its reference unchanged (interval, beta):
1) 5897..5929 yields -2.7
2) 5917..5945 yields -4.5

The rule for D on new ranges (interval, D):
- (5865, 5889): 0.0017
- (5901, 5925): 0.0067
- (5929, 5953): 0.0067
